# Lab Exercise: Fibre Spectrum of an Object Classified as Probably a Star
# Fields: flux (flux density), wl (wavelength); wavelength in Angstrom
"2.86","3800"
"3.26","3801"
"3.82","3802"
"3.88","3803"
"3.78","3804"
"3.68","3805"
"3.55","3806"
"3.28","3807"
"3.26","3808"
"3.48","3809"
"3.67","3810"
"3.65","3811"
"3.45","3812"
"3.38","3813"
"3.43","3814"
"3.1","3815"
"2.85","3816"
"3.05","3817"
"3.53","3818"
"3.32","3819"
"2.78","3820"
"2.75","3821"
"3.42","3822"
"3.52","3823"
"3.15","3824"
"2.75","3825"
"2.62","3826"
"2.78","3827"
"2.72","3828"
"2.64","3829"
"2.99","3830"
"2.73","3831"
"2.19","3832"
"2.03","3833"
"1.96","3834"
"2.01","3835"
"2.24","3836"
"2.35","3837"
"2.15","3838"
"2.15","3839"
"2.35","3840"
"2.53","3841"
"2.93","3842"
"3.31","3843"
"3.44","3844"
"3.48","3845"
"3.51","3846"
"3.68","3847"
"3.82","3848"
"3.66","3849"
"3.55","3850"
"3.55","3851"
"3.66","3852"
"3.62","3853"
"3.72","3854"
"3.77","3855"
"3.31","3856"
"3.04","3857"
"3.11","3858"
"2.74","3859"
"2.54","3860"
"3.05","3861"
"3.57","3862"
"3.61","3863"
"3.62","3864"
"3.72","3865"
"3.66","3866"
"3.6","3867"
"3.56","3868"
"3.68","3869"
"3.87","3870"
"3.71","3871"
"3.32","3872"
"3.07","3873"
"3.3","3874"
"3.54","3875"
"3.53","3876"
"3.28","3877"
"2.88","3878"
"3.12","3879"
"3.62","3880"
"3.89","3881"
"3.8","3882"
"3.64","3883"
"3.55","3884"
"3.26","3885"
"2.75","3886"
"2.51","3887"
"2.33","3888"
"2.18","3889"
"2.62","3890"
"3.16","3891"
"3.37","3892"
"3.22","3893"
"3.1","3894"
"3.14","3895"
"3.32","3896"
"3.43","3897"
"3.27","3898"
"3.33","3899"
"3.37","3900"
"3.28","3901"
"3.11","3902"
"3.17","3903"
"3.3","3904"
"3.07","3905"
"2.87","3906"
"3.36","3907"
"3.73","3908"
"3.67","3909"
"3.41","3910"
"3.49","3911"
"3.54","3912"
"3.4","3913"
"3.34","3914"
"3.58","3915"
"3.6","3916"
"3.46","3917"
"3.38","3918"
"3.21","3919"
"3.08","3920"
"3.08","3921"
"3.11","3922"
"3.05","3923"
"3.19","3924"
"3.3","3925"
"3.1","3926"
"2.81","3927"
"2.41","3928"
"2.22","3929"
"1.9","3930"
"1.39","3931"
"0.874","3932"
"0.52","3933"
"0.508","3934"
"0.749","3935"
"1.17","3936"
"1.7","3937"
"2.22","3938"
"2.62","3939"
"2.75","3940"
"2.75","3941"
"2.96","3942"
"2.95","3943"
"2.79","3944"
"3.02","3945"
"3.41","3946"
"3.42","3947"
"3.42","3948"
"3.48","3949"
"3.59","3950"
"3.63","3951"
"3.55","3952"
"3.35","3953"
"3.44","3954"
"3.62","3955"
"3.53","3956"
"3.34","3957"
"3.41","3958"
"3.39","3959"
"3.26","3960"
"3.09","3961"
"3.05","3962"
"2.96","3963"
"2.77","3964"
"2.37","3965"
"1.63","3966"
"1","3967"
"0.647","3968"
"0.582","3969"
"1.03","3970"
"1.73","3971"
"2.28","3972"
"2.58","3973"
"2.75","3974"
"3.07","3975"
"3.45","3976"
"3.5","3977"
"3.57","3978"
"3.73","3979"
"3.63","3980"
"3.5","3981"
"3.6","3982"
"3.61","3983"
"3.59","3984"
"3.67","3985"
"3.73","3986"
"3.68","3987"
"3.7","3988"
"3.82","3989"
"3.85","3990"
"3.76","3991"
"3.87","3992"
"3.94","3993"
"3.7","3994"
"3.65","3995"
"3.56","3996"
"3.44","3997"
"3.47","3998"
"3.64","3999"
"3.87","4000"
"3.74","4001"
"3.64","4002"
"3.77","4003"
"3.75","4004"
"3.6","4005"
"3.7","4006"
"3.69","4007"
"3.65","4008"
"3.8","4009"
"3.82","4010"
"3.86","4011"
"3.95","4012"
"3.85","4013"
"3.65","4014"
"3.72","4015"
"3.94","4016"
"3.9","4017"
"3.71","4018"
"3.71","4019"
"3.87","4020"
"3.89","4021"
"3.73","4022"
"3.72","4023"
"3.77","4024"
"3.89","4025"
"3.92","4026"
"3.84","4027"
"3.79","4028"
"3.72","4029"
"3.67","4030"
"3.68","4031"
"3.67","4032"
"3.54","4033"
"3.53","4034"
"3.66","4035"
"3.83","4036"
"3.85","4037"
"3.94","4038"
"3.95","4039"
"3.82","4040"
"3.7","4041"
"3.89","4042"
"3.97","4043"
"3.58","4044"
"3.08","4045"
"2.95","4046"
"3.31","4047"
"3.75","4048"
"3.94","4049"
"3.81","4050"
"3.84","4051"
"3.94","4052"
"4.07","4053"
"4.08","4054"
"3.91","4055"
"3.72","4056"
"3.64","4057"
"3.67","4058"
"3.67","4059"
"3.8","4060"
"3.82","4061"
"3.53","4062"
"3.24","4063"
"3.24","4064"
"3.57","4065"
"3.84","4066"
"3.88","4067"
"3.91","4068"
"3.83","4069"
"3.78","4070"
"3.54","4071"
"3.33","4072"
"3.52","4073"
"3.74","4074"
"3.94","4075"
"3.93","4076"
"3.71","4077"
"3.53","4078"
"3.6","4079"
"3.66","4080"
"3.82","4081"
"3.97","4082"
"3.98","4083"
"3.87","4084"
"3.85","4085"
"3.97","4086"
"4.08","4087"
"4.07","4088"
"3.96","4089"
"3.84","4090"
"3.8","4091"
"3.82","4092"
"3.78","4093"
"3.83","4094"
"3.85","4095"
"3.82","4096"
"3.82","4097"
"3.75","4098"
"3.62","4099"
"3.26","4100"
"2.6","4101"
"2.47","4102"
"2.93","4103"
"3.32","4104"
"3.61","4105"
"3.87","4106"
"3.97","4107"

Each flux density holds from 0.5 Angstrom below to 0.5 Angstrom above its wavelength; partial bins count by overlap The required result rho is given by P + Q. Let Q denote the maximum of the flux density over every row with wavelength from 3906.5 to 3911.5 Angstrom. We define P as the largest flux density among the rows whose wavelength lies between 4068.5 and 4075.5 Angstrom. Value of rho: 7.7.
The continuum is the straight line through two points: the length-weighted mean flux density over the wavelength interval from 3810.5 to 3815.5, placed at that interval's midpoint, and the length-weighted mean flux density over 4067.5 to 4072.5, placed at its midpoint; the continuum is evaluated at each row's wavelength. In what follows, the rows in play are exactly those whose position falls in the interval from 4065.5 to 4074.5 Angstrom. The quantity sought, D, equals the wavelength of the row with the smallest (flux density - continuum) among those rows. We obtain 4072 Angstrom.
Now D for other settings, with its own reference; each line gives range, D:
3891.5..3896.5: 3894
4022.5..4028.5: 4023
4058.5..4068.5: 4064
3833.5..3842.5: 3834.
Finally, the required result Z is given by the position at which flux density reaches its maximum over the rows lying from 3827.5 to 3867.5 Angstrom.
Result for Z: 3848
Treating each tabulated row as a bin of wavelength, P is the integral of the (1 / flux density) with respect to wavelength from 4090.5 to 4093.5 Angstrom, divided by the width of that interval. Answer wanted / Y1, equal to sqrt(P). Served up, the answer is 0.513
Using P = 0.263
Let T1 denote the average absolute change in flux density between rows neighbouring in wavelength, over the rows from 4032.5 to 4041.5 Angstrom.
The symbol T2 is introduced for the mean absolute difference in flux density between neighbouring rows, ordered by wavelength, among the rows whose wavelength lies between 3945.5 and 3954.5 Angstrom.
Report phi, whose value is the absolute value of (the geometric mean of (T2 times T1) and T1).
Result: 0.02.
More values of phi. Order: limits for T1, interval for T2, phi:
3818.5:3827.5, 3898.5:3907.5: 0.13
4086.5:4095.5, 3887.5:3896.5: 0.02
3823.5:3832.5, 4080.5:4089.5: 0.07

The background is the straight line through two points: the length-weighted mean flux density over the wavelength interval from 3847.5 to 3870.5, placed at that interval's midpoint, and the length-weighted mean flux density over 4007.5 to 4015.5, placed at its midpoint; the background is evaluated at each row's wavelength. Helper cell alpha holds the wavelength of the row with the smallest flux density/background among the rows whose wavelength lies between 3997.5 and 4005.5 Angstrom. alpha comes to 3998 Angstrom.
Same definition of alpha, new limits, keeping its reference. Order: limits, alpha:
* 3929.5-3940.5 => 3934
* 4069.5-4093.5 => 4072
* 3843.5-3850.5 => 3844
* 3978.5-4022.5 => 3997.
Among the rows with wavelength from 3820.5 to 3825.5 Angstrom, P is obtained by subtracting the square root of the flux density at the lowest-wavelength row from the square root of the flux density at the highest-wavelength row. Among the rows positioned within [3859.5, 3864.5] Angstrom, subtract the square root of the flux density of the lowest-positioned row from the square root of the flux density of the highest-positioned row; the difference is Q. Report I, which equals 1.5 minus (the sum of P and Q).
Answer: 1.2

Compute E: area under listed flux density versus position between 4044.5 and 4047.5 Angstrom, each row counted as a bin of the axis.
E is 9.3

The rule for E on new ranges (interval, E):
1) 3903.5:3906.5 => 9.2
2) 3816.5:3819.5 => 9.9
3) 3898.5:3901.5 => 10.0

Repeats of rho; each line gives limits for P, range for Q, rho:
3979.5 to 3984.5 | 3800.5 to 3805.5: 7.5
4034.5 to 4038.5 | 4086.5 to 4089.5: 8.0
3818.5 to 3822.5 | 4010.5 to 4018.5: 7.4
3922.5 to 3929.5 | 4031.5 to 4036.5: 7.1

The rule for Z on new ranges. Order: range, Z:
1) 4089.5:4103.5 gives 4095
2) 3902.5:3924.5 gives 3908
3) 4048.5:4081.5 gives 4054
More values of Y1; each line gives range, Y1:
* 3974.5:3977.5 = 0.548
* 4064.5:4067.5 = 0.516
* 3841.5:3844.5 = 0.558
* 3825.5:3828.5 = 0.608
